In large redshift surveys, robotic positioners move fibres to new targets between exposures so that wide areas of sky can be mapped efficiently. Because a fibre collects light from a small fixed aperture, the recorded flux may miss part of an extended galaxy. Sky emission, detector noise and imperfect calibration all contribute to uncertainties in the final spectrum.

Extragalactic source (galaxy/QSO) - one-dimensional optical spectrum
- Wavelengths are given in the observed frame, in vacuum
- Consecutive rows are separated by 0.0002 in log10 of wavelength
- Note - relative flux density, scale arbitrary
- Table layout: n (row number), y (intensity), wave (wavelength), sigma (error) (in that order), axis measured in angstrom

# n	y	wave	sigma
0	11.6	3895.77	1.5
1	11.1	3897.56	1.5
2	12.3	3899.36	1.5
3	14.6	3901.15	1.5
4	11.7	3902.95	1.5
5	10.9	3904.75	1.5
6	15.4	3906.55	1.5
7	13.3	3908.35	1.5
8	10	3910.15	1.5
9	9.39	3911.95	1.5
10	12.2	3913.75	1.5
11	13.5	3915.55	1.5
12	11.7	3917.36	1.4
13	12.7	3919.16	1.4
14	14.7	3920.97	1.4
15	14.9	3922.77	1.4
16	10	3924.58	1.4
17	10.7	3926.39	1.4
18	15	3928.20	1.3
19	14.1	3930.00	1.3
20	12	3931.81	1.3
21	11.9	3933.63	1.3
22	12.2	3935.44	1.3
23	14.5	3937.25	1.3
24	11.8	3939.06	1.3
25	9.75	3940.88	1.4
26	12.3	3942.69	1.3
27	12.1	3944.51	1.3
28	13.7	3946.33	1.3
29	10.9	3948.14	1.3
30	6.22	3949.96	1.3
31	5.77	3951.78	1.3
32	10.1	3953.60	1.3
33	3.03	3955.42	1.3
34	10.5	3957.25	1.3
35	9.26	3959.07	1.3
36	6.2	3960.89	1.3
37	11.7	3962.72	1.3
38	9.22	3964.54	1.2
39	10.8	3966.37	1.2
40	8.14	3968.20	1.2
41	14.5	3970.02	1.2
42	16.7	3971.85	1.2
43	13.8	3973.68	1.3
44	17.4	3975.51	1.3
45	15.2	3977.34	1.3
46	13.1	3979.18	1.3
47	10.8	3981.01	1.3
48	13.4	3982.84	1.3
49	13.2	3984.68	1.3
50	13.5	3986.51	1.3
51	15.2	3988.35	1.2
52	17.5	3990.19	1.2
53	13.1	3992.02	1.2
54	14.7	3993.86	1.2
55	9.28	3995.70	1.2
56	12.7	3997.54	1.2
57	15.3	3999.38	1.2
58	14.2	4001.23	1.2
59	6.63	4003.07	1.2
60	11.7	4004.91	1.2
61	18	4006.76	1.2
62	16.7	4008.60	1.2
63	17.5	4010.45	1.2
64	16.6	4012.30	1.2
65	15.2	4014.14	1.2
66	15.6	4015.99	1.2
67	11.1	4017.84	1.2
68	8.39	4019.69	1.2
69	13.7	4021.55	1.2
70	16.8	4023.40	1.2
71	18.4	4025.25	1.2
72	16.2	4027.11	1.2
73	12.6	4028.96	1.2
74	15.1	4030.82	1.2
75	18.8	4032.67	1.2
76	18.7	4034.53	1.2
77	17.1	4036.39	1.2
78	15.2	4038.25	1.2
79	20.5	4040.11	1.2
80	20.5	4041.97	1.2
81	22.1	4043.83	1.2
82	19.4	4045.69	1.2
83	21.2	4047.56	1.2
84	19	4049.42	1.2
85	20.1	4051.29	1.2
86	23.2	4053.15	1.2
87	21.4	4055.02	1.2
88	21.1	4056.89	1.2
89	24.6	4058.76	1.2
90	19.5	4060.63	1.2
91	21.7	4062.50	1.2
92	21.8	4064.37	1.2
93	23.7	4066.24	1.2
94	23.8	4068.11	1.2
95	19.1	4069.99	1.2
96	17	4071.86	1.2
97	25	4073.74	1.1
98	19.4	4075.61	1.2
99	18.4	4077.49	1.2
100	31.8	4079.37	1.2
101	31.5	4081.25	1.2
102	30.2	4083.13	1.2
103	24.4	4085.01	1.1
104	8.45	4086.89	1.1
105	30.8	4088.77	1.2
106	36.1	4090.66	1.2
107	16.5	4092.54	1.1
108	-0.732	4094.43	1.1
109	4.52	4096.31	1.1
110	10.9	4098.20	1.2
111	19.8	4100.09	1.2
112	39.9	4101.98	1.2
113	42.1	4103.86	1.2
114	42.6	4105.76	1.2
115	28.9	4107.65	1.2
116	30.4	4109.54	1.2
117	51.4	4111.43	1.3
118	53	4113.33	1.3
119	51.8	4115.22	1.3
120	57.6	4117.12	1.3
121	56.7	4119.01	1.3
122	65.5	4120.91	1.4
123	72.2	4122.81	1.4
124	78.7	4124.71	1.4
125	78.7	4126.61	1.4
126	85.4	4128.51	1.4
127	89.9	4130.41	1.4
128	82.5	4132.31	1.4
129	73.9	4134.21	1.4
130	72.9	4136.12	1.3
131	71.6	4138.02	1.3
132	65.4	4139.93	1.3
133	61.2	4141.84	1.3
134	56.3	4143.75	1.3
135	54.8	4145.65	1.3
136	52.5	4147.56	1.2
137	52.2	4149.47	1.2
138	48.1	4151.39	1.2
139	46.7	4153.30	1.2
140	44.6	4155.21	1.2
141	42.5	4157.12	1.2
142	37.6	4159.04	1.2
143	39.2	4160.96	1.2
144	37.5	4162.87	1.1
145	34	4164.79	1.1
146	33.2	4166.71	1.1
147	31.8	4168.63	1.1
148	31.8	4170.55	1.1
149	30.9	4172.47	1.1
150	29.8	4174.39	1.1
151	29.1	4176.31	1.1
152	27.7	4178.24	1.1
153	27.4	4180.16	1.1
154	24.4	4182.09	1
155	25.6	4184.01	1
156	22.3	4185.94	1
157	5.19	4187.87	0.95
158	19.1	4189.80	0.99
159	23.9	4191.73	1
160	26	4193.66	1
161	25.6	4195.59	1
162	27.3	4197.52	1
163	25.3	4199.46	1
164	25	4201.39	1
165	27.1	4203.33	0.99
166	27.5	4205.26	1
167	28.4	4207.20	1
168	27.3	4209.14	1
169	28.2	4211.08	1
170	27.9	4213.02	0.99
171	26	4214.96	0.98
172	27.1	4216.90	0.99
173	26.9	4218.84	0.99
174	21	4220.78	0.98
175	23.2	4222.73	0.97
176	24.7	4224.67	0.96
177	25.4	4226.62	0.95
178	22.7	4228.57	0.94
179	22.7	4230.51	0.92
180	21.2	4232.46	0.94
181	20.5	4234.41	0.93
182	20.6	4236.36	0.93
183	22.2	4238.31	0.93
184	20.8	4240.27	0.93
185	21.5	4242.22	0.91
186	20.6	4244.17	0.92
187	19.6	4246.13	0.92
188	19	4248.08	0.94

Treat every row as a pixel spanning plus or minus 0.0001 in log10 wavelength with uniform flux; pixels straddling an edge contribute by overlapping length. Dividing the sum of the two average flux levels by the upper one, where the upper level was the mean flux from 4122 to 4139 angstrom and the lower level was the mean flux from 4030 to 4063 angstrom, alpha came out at 1.25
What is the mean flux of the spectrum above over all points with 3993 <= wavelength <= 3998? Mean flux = 12.2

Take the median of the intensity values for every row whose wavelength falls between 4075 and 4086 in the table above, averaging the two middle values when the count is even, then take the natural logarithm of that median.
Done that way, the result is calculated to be 3.3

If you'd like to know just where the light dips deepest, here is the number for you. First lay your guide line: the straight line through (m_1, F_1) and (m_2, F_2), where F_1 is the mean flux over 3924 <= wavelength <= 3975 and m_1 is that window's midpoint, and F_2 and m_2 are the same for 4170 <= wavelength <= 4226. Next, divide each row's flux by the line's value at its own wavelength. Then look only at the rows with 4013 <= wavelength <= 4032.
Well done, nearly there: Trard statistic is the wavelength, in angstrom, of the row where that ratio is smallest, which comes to 4019.69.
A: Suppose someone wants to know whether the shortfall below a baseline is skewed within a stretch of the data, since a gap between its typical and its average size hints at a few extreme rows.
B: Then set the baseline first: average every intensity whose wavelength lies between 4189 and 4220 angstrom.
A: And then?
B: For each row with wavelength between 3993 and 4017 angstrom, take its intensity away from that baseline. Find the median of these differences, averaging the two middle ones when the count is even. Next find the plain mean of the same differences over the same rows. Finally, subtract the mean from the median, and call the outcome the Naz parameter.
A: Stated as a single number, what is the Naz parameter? -1.0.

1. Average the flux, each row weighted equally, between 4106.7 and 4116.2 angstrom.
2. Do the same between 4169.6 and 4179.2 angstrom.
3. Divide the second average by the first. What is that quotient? 0.69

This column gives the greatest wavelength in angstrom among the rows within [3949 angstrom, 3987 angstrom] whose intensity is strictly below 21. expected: 3986.51 angstrom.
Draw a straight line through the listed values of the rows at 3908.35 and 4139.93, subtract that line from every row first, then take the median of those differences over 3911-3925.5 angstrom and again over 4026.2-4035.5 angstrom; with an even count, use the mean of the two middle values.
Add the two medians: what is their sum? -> -26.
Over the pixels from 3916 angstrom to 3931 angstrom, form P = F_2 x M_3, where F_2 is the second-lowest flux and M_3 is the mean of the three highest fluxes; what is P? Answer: 159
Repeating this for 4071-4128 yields 346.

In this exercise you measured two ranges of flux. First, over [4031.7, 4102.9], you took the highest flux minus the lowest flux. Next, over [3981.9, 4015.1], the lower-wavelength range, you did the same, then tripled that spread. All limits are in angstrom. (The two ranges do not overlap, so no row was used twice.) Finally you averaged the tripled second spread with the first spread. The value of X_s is 37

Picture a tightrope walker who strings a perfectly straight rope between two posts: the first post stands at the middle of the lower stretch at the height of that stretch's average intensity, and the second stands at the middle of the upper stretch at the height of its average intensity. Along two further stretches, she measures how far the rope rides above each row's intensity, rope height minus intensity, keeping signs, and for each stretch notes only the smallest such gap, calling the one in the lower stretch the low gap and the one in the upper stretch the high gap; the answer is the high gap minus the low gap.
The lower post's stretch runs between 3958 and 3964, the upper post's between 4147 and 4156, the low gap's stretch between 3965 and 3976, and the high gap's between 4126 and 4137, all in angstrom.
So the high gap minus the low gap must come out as -40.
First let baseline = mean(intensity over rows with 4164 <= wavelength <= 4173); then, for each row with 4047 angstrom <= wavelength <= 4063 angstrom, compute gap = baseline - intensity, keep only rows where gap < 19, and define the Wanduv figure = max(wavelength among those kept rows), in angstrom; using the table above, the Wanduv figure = 4062.50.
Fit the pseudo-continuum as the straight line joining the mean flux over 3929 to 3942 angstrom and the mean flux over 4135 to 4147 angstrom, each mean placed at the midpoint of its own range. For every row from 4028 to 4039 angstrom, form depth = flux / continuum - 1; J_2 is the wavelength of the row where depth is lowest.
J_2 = 4028.96 angstrom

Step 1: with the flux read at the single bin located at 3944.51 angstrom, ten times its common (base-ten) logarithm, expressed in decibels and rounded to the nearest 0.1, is 10.8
